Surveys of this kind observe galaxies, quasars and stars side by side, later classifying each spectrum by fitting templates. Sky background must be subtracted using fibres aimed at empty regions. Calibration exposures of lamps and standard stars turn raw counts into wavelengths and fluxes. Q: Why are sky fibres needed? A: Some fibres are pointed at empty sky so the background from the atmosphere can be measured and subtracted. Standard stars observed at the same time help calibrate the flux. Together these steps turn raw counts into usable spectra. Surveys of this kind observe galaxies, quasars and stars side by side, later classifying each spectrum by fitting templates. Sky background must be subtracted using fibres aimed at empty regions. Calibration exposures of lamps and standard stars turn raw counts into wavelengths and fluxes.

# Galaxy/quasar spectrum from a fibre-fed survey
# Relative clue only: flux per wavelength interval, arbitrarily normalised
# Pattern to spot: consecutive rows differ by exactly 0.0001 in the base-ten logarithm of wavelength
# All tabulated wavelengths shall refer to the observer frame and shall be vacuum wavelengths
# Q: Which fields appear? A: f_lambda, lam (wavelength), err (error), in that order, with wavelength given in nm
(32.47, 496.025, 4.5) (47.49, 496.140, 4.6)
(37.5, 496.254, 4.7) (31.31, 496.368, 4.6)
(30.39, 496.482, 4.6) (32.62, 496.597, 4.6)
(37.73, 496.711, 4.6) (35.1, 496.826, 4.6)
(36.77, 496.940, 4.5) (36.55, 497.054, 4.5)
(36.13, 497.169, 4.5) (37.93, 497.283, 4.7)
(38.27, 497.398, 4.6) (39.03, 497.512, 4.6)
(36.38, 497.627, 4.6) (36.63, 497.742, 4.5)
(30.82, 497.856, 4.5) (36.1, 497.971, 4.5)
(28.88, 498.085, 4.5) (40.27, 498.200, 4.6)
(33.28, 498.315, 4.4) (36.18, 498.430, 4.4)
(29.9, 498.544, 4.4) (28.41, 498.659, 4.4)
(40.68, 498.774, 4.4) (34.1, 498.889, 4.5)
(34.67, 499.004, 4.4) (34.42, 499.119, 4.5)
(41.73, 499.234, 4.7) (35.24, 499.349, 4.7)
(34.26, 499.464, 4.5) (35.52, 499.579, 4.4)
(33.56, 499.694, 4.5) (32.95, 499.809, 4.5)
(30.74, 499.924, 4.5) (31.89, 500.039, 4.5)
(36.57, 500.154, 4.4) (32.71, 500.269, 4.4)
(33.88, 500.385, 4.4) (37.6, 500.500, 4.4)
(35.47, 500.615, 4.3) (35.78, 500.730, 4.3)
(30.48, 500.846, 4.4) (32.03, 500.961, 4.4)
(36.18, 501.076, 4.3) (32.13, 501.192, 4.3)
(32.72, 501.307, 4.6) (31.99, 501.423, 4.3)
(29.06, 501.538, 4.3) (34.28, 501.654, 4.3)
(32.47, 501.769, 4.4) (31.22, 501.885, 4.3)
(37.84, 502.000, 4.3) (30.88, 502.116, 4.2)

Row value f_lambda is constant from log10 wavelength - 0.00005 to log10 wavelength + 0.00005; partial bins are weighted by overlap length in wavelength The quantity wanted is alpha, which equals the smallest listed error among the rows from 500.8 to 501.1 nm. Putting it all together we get 4.30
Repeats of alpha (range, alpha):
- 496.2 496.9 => 4.60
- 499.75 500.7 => 4.30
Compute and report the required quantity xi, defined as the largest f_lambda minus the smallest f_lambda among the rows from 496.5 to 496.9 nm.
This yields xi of 5.1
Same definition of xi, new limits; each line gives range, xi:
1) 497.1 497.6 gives 2.9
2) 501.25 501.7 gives 5.2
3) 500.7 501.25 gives 5.7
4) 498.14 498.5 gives 7.0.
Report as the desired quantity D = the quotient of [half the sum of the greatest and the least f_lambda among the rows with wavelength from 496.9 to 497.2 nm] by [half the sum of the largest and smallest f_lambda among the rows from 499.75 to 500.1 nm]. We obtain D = 1.14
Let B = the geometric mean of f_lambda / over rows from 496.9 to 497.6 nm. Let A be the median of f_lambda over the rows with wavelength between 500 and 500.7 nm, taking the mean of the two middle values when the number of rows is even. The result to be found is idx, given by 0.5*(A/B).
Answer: 0.463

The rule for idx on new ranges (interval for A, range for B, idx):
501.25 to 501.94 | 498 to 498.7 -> 0.495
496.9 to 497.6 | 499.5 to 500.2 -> 0.558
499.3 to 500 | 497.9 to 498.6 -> 0.500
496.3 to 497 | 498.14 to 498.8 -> 0.491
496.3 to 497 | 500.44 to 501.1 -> 0.491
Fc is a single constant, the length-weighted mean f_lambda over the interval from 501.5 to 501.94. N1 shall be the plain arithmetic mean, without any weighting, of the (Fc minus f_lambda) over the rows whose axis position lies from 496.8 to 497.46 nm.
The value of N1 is -4.9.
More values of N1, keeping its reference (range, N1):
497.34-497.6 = -6.8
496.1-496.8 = -4.3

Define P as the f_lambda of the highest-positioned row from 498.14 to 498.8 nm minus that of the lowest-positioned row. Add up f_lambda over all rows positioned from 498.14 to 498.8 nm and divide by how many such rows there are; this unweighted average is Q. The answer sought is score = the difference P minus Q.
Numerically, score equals -34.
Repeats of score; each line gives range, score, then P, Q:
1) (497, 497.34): -35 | 1.4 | 36.9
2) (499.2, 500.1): -44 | -9.8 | 34.5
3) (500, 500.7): -31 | 3.6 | 34.7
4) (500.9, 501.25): -33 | 0.1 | 33.4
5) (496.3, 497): -29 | 5.5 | 34.0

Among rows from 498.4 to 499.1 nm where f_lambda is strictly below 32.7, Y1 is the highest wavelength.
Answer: 498.659 nm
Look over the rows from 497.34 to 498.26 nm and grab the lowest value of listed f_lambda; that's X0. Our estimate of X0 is 28.88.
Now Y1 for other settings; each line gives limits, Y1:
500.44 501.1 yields 500.961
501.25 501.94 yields 501.885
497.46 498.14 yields 498.085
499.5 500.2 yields 500.039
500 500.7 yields 500.039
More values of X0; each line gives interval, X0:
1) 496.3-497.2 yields 30.39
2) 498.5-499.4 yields 28.41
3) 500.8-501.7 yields 29.06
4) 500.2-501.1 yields 30.48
